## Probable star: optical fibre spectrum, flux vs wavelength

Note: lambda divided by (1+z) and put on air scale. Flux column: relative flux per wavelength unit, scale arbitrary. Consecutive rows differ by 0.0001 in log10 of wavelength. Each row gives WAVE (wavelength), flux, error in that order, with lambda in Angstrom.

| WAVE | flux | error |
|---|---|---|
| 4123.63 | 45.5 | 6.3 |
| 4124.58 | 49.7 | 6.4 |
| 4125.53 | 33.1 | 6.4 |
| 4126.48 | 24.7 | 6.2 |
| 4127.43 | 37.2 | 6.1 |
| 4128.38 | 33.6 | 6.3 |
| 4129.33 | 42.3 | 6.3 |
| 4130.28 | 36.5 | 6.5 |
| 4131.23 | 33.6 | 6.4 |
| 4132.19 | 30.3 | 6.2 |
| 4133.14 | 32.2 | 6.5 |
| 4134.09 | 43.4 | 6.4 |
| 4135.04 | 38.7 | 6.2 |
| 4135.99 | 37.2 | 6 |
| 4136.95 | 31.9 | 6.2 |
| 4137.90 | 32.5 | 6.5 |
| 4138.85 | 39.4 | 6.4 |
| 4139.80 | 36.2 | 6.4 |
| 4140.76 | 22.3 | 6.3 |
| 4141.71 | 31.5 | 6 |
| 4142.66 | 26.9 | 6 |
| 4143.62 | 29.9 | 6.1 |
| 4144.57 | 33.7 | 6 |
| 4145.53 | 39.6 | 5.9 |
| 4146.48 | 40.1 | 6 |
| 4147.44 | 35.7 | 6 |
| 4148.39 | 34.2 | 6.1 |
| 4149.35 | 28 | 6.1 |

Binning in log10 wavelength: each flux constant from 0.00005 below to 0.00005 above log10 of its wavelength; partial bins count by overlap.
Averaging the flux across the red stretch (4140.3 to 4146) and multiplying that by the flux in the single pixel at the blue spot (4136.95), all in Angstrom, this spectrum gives 978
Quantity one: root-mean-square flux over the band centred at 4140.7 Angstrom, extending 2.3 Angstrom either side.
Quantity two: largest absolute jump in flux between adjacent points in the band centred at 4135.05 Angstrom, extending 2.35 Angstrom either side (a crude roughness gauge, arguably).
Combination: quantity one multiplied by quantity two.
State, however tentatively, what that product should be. 357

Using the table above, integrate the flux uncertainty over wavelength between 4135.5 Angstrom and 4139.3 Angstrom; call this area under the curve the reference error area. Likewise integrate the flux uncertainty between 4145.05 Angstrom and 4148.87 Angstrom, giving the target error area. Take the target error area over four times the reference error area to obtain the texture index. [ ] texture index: 0.240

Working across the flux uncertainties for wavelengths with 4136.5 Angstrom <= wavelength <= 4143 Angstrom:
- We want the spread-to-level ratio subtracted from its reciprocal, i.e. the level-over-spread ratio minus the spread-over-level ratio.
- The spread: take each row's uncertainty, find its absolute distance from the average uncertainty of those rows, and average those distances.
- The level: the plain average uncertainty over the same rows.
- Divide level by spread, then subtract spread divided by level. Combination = 38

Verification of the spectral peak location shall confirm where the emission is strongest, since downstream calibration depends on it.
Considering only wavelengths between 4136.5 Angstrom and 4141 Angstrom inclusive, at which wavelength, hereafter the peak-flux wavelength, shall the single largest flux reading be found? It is 4138.85 Angstrom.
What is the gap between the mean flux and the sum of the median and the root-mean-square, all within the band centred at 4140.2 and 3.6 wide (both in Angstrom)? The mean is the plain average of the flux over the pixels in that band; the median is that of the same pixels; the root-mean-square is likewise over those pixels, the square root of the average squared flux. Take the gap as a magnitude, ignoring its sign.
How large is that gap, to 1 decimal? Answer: 34.5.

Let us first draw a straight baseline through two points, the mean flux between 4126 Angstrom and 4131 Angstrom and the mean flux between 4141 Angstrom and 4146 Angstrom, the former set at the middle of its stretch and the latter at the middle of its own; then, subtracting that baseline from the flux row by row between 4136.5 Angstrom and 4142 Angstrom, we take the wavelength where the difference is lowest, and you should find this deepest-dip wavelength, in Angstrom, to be 4140.76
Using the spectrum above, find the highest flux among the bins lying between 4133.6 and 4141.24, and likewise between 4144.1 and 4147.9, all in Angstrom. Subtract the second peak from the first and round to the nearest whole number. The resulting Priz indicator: 3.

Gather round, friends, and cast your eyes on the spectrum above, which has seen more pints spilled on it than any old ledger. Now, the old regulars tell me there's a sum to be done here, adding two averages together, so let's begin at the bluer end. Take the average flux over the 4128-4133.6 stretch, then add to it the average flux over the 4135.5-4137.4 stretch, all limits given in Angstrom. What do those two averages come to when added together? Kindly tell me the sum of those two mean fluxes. 69.3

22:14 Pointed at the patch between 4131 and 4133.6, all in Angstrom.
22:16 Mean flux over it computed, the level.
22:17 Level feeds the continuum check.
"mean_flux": 32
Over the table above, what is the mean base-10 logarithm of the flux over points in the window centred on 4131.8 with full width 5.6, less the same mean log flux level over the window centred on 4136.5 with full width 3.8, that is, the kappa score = 0.01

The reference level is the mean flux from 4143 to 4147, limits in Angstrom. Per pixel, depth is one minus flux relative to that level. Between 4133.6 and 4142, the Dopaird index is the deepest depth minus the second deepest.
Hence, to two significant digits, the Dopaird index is 0.26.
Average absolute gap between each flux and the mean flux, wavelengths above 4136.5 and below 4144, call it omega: 3.7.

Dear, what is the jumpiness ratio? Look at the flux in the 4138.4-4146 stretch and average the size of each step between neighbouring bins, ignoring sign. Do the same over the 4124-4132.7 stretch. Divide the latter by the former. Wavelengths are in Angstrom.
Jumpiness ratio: 1.2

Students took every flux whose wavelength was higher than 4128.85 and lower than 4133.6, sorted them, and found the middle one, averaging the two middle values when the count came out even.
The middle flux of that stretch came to 34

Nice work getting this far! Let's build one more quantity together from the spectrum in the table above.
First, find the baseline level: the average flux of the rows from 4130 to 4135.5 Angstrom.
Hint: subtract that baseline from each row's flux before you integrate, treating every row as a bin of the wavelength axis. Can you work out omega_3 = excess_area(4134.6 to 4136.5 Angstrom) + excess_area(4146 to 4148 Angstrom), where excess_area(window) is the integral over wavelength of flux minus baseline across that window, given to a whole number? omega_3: 8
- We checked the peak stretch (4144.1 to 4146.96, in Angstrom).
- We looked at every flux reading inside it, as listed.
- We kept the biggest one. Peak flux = 40.1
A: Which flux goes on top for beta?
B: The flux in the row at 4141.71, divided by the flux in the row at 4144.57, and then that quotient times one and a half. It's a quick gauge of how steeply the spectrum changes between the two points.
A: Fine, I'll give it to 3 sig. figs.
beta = 1.40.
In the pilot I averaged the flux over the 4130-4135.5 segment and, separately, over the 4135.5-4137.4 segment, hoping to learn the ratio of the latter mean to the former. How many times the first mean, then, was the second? 0.97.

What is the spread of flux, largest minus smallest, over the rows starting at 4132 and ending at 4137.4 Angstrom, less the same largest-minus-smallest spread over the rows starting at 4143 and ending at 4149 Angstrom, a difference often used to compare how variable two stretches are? 2.9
